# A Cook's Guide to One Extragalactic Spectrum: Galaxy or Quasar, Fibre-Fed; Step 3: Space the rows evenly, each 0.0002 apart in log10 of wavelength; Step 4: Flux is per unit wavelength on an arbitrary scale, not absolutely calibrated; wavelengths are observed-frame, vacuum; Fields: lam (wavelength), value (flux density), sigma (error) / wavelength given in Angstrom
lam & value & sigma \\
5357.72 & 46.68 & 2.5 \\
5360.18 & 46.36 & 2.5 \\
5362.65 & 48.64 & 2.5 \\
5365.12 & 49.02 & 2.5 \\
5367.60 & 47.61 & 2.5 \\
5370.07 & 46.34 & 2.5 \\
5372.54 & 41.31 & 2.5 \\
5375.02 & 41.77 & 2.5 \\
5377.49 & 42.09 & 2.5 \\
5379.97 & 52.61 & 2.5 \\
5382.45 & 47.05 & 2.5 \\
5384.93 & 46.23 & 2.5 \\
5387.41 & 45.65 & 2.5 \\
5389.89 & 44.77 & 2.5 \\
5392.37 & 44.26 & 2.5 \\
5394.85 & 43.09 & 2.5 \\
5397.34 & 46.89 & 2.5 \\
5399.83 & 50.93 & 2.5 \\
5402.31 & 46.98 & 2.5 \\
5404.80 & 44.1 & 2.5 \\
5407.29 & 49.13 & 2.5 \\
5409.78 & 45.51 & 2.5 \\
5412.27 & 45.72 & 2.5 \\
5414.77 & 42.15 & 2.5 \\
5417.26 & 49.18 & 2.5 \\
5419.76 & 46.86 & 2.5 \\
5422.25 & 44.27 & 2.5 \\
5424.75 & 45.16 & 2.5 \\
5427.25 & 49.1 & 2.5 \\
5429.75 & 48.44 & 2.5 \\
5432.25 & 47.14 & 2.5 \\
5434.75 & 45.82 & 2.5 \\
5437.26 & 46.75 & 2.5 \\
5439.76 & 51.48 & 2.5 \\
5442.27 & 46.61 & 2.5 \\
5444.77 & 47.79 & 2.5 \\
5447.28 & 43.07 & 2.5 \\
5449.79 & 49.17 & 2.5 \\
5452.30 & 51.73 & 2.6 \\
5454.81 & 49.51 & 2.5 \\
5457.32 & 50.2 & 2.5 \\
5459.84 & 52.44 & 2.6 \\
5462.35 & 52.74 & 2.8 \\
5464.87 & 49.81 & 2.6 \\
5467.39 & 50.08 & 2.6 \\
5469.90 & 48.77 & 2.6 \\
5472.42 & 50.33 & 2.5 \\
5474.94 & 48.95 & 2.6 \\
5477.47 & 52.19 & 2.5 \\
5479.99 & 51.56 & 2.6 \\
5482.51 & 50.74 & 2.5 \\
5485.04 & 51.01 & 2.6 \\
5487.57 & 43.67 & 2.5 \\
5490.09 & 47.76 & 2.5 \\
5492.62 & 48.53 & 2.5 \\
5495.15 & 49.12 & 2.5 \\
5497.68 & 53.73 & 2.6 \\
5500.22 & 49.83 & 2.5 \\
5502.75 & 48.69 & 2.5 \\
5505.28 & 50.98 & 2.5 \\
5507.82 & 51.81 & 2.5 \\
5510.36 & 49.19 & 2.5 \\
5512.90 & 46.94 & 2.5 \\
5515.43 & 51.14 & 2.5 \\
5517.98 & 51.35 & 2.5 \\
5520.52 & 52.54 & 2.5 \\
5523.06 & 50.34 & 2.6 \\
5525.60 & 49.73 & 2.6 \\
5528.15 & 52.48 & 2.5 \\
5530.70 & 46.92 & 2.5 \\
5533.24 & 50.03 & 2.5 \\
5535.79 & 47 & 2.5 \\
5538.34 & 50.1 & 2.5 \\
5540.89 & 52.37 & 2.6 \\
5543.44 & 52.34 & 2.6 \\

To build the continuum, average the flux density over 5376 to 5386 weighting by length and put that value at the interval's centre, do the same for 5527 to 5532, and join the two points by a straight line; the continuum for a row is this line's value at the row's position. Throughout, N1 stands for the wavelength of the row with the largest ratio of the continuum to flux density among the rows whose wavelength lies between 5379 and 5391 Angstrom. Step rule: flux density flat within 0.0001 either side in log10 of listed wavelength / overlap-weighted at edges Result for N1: 5389.89 Angstrom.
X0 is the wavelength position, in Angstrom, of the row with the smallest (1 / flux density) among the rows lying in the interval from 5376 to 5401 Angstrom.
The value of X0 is 5379.97 Angstrom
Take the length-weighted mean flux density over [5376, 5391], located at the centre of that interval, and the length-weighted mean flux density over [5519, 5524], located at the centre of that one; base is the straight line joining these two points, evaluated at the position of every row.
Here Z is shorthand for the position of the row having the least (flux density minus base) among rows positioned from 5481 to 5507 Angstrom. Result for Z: 5487.57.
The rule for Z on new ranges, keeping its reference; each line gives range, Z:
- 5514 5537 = 5535.79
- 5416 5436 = 5422.25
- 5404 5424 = 5414.77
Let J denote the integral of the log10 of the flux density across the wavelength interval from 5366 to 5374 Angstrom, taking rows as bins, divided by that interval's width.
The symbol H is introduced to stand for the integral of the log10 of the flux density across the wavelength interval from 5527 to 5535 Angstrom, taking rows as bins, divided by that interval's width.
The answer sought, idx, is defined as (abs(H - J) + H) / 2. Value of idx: 0.869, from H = 1.70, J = 1.65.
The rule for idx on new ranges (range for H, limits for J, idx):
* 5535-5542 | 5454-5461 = 0.852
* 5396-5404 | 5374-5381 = 0.852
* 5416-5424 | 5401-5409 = 0.835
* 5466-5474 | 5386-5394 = 0.871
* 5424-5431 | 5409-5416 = 0.856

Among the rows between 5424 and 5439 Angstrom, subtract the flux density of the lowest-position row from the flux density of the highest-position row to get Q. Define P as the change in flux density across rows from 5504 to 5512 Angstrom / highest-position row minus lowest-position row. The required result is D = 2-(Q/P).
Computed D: 2.9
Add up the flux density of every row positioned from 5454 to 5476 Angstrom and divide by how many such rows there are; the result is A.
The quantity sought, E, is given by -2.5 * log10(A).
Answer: -4.25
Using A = 50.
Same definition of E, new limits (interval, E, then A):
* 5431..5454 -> -4.20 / 48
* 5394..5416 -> -4.16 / 46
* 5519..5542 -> -4.25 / 50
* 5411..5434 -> -4.17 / 46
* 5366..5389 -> -4.15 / 46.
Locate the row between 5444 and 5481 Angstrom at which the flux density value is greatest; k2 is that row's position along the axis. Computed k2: 5462.35 Angstrom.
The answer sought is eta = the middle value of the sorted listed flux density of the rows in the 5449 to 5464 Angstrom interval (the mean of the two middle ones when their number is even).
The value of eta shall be 51.0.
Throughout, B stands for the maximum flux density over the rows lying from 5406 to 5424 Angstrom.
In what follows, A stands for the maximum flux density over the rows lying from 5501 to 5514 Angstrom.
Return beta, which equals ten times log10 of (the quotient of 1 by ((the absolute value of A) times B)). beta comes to -34.1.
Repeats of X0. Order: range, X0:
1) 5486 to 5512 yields 5497.68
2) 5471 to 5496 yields 5477.47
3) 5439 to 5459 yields 5452.30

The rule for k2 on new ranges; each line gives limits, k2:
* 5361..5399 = 5379.97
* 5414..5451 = 5439.76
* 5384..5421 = 5399.83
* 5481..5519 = 5497.68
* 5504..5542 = 5520.52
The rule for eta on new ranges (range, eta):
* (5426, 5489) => 49.5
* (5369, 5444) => 46.3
